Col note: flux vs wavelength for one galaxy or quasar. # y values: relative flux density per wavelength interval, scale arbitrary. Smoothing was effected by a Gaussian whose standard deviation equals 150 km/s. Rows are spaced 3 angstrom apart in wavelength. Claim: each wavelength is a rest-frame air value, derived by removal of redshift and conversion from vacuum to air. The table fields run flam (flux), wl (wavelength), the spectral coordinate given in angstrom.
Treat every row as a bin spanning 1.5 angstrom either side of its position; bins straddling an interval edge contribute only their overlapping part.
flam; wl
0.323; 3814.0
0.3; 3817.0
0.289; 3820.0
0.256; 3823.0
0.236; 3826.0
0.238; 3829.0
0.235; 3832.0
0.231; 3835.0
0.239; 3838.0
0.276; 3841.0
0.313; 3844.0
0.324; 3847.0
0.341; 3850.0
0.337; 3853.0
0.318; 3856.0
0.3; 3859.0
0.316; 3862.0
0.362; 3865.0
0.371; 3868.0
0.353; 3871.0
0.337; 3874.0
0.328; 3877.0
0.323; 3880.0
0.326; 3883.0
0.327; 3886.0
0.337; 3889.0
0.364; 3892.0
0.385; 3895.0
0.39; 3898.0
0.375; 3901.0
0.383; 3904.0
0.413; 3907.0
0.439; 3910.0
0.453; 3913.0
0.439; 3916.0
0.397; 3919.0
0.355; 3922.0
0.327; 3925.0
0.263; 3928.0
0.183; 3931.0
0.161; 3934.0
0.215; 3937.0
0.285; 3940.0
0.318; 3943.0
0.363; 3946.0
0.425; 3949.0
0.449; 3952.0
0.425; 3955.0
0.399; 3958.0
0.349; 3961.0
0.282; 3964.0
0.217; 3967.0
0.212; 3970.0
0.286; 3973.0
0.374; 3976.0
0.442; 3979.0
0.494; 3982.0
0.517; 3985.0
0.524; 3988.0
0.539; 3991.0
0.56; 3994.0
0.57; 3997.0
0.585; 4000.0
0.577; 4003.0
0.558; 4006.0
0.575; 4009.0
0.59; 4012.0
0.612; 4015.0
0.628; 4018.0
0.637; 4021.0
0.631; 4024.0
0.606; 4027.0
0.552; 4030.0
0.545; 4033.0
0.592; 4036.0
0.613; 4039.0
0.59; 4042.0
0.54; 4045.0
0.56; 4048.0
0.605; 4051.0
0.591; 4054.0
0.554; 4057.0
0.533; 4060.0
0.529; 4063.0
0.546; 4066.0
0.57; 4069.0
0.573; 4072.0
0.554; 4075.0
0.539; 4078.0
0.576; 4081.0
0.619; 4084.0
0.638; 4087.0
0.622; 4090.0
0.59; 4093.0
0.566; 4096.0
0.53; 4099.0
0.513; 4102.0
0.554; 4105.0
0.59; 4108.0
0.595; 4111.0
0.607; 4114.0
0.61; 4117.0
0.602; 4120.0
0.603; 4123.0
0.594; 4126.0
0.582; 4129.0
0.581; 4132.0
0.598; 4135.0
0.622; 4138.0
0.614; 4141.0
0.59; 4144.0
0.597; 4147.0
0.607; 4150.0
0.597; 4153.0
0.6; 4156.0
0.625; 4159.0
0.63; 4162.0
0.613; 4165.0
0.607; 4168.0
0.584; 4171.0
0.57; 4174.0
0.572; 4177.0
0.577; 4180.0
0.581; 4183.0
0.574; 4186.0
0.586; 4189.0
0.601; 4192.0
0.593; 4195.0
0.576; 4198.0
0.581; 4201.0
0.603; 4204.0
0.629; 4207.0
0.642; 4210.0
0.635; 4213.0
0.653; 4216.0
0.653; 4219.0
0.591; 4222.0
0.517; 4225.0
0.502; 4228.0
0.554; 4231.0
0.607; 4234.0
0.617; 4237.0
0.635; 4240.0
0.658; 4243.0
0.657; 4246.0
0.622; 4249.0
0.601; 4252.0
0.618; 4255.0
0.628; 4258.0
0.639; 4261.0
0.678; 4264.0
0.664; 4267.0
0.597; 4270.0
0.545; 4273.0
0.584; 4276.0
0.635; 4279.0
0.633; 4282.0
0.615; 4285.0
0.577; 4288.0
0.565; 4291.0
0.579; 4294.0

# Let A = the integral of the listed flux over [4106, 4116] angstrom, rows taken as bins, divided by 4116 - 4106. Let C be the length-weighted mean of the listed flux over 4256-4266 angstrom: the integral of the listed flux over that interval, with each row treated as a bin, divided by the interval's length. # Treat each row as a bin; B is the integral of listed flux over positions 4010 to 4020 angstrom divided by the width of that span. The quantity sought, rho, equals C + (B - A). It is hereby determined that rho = 0.66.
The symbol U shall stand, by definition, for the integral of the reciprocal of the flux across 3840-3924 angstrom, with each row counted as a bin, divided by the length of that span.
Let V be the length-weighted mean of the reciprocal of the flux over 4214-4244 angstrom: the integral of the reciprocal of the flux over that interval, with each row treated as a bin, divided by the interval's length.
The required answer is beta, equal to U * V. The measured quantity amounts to 4.8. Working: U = 2.84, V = 1.69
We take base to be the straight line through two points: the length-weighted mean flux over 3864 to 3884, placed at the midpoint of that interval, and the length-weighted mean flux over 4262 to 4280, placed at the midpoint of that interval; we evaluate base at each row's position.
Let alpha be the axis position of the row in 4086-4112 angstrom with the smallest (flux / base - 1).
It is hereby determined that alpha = 4102.0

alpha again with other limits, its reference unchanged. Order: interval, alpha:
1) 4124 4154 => 4144.0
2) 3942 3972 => 3970.0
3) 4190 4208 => 4198.0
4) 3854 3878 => 3859.0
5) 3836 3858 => 3838.0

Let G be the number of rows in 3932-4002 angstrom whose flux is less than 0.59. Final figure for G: 23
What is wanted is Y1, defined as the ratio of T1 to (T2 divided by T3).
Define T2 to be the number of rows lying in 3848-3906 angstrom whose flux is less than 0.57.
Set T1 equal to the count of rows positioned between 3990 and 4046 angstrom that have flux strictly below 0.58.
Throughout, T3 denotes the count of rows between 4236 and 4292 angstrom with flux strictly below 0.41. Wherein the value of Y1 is 0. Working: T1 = 9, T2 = 19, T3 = 0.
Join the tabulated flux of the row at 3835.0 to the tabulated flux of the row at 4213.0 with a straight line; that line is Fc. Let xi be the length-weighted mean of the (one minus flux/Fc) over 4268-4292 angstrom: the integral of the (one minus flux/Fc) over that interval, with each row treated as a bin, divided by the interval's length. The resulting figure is 0.2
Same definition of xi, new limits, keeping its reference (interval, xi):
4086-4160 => -0.1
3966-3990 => 0.0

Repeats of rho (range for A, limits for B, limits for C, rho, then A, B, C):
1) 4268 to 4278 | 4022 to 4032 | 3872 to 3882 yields 0.34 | 0.58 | 0.596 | 0.3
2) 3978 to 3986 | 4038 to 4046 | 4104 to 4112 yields 0.68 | 0.48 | 0.582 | 0.6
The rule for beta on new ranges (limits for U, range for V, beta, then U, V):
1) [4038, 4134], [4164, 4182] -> 3.0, 1.74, 1.71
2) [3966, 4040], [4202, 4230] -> 3.5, 2.09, 1.68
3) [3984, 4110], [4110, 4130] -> 2.9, 1.75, 1.67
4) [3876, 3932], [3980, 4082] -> 5.1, 2.88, 1.76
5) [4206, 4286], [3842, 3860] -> 5.1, 1.63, 3.12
